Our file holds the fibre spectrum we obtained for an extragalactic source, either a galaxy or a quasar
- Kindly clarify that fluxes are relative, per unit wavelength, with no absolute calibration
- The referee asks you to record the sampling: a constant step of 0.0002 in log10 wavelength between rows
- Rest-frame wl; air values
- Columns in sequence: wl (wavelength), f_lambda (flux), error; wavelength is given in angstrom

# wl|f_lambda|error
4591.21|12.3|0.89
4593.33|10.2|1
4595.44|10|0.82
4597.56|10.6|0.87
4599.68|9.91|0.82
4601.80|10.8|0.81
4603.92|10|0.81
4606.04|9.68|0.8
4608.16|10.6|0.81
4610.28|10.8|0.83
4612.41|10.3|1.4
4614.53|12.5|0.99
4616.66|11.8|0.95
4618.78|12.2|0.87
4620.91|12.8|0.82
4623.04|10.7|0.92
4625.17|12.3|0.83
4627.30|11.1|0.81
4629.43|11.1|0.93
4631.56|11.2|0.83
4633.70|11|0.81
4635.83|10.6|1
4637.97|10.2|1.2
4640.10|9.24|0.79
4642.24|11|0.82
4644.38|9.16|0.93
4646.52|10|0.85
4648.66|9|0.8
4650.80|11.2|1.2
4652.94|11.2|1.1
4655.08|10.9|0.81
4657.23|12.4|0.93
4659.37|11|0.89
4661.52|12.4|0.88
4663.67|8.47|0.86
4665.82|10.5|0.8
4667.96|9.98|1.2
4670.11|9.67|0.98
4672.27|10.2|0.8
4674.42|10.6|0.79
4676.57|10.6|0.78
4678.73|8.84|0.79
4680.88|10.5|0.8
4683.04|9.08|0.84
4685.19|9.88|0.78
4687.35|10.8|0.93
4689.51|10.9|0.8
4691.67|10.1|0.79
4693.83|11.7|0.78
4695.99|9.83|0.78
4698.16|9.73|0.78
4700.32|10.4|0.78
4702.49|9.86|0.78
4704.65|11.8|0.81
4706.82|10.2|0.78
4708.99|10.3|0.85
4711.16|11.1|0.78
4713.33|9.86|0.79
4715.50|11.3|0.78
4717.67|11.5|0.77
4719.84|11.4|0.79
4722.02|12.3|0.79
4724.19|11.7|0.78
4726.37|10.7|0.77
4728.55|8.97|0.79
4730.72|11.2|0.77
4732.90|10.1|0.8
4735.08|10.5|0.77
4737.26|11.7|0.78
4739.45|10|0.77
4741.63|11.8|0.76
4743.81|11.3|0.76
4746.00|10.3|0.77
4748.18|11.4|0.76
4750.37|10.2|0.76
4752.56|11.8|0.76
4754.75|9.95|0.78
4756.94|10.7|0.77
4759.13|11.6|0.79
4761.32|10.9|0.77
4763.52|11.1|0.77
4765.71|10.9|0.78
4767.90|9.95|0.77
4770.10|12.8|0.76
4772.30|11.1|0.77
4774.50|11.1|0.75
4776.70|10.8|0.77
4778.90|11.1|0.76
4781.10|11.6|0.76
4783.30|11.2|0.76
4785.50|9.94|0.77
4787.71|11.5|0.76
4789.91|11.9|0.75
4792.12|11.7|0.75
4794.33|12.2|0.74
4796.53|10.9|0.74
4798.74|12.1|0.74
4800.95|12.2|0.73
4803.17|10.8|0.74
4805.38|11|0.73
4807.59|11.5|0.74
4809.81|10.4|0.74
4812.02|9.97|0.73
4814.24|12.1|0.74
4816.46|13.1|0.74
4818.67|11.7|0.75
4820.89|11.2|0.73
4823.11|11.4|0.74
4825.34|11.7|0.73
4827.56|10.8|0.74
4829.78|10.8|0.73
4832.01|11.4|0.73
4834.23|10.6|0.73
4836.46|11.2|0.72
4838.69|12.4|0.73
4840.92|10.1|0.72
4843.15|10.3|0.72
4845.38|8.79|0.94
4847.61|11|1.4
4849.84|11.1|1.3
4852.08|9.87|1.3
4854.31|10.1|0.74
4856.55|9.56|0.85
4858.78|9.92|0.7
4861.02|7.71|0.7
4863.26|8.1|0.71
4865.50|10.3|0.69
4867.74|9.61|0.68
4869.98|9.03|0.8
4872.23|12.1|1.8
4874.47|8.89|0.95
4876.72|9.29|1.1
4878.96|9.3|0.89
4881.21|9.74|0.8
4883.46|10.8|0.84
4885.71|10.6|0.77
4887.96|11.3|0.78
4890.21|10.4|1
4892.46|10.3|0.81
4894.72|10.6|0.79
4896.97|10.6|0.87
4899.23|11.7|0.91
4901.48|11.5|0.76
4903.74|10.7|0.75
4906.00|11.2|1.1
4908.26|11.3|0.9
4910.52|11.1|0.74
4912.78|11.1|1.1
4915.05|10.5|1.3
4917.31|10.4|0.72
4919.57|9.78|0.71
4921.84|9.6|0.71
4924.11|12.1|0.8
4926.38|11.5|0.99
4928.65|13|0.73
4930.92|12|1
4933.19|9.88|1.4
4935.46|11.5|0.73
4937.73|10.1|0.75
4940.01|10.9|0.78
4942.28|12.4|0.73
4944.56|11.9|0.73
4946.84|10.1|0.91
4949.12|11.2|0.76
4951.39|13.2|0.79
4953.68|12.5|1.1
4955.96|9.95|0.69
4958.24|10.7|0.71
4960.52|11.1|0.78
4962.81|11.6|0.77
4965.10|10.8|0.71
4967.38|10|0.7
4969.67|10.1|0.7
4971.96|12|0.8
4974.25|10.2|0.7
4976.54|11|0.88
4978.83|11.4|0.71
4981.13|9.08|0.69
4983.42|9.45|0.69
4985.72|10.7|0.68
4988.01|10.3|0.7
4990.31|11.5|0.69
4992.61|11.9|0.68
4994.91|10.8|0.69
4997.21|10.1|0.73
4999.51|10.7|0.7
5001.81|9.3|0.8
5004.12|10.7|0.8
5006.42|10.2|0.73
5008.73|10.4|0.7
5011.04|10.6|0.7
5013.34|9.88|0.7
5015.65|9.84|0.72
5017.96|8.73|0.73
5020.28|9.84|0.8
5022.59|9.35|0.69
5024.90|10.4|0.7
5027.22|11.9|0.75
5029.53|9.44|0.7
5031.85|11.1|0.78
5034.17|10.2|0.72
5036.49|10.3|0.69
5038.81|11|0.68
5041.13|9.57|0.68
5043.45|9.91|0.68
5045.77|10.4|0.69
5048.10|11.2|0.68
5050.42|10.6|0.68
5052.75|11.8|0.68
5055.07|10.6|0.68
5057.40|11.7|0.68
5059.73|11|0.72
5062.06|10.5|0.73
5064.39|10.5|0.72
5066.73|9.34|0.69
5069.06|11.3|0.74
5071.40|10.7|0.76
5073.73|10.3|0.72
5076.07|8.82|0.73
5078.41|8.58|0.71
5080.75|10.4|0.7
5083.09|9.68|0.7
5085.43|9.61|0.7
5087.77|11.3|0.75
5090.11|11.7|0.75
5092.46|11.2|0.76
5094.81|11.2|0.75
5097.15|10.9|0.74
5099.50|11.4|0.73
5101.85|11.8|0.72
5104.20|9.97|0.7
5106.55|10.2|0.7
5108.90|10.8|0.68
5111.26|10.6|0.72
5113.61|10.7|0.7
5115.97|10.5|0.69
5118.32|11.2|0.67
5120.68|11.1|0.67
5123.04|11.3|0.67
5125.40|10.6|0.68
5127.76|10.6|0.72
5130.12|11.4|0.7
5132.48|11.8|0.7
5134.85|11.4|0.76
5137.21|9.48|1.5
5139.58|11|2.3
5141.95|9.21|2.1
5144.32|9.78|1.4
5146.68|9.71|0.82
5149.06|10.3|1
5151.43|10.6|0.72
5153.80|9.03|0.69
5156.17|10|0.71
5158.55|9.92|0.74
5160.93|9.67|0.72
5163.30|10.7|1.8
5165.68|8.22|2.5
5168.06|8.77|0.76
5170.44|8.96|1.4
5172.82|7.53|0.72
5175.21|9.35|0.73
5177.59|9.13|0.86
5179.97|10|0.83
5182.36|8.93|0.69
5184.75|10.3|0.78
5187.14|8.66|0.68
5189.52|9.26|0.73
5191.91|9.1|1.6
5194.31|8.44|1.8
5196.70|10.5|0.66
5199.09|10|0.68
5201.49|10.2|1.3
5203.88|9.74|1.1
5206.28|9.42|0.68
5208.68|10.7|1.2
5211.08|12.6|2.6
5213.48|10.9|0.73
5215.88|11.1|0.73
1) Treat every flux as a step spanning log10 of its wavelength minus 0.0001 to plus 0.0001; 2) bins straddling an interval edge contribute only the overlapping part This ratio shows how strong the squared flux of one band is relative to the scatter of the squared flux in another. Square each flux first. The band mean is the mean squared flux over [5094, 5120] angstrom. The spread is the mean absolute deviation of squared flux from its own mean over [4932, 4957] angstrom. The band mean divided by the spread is 5.4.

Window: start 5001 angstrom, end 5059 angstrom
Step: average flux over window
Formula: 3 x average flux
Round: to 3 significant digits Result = 31.1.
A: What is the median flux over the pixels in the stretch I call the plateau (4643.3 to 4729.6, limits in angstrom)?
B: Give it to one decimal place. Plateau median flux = 10.5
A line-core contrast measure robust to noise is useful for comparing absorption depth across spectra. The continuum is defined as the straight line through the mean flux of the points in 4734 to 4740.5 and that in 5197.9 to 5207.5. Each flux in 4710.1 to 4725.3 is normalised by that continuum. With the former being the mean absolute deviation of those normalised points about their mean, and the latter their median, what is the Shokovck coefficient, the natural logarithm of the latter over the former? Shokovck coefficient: 3.16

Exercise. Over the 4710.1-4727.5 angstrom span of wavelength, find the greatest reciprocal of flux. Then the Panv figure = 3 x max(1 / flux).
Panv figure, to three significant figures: 0.304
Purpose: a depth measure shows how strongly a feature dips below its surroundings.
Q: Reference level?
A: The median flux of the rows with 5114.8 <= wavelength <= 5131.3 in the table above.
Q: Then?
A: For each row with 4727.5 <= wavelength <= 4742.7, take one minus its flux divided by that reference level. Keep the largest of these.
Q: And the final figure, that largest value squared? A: 0.037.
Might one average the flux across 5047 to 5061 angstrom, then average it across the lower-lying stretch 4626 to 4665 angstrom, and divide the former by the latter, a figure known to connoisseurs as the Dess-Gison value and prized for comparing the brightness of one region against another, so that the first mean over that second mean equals 1.05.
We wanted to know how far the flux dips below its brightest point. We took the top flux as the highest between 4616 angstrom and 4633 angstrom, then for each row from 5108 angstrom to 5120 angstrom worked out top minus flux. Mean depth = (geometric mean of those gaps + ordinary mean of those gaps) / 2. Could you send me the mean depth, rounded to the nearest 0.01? 2.03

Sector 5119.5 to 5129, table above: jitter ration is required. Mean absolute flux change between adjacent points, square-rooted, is 0.55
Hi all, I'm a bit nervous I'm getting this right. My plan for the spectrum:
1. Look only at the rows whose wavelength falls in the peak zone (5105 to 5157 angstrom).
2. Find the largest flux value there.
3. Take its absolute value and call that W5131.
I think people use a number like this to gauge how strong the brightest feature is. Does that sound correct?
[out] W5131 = 11.8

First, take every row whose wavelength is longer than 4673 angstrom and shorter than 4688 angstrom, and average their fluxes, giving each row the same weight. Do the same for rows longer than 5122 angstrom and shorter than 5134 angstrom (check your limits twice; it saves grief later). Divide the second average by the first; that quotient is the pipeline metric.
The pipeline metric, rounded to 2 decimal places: 1.11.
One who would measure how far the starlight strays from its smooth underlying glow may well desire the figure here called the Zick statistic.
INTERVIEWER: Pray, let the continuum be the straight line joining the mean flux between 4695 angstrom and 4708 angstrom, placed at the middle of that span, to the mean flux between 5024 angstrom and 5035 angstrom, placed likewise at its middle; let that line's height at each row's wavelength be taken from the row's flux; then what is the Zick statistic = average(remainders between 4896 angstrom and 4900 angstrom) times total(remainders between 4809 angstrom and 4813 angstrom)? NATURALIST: -0.3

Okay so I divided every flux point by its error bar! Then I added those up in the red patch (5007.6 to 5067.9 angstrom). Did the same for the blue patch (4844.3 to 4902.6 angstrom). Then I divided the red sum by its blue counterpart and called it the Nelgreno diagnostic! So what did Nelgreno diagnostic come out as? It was 1.3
